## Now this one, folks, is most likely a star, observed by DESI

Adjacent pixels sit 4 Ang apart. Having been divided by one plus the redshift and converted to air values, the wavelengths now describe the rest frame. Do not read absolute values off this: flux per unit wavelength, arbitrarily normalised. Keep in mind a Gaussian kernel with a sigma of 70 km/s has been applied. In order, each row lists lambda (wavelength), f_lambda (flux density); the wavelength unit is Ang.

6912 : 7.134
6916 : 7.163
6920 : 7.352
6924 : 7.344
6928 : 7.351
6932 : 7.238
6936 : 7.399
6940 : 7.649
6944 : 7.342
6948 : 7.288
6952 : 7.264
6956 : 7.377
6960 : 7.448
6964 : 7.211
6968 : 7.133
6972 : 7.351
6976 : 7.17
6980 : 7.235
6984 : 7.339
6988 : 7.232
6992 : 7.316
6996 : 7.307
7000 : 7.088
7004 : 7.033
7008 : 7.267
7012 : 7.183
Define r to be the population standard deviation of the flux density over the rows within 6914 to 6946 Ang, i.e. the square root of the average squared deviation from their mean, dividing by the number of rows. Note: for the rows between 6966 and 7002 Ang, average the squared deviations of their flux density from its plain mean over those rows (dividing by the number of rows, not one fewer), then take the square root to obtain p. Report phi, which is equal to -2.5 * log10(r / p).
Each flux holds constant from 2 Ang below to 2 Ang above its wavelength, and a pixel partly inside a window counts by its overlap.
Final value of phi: -0.4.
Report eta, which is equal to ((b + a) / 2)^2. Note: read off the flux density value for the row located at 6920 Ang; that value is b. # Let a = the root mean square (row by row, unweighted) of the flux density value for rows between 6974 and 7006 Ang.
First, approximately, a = 7.22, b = 7.352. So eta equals 53.1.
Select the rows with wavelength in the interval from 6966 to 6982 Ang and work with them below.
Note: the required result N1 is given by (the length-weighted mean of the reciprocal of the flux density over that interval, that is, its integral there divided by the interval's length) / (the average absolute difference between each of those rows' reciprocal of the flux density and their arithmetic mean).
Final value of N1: 102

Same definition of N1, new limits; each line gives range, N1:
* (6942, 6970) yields 90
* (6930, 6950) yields 66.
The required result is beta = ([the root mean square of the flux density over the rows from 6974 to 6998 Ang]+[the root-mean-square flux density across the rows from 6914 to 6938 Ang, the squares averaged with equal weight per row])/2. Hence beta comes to 7.29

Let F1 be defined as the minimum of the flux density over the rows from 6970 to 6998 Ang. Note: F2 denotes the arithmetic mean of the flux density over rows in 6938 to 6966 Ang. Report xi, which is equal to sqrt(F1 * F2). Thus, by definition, 7.27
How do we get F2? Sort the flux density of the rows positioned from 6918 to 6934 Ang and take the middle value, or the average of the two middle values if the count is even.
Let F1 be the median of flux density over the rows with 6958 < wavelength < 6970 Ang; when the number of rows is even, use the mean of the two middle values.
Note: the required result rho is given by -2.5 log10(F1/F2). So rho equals 0.020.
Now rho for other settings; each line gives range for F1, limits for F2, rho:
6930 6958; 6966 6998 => -0.011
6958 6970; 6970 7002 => 0.009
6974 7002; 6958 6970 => -0.004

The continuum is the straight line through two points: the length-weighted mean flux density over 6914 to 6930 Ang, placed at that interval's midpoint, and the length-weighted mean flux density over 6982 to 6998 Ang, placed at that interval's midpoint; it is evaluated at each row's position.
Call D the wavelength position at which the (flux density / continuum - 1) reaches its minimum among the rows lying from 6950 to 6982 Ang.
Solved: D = 6968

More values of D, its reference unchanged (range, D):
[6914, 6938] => 6916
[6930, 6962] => 6932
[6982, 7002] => 7000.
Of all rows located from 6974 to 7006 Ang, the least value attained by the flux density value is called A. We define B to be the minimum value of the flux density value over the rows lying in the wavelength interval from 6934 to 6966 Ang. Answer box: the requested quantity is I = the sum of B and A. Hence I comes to 14.2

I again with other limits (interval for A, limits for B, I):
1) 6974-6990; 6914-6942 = 14.3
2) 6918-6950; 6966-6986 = 14.4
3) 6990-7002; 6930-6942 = 14.3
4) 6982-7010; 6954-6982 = 14.2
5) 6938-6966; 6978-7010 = 14.2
